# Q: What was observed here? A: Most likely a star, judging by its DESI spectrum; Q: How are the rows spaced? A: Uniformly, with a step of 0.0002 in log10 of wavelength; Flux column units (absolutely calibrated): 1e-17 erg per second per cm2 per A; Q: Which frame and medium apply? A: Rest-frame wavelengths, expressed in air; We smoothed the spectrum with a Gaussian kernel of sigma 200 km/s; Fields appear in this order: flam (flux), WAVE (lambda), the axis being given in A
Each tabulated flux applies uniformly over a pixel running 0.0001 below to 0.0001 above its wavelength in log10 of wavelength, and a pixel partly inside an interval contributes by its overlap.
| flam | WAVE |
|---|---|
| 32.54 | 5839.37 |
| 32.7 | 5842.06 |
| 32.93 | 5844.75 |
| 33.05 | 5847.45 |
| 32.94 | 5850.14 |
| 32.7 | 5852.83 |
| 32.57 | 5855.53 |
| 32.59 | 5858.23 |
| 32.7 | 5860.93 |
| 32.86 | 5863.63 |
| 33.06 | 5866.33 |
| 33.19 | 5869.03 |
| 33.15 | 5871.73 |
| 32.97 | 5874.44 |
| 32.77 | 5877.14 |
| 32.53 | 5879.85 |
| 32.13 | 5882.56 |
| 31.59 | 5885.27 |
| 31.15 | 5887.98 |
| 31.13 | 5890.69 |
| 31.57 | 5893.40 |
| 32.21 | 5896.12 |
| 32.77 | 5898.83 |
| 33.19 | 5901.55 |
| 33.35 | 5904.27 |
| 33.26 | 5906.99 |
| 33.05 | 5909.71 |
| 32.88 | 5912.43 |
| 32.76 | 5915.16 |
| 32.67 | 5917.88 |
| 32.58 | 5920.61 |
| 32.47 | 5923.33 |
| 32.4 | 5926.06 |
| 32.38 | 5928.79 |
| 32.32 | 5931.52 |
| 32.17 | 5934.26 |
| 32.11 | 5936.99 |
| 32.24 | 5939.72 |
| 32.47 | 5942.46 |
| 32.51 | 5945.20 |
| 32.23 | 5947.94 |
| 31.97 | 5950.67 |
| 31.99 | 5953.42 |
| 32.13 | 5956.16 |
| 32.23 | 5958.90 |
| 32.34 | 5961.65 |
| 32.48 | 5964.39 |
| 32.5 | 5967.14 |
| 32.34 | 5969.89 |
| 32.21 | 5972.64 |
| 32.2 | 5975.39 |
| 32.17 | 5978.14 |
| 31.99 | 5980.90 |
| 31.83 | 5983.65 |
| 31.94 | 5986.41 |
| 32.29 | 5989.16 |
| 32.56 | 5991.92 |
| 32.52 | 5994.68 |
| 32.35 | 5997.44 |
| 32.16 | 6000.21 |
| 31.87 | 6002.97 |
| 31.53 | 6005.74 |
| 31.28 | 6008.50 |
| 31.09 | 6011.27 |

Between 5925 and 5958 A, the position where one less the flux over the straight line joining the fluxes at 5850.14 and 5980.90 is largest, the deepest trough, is 5950.67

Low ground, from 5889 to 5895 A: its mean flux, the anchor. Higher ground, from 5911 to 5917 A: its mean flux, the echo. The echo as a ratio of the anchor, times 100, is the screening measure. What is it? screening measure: 105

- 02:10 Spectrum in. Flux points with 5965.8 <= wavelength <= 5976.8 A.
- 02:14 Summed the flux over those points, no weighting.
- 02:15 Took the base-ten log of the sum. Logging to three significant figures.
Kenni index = 2.11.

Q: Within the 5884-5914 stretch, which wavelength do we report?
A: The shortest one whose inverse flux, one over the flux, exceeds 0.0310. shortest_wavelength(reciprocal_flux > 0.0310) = 5885.27 A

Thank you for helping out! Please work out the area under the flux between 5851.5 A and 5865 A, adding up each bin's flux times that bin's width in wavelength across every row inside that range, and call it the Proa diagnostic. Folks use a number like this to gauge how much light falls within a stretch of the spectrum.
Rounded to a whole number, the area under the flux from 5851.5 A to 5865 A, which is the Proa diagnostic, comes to 441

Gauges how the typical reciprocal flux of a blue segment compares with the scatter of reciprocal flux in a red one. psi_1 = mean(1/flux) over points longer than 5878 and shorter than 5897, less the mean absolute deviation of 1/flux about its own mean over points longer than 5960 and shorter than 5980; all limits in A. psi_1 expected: 0.0314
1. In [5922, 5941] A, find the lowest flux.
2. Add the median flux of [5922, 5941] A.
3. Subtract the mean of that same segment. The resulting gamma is 32.1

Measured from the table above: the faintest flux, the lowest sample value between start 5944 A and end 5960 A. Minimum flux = 31.97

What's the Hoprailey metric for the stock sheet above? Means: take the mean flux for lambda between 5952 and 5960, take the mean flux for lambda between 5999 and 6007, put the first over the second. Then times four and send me 4.03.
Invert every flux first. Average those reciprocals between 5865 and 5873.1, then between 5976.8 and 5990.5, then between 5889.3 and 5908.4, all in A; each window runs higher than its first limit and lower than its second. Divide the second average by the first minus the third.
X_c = -51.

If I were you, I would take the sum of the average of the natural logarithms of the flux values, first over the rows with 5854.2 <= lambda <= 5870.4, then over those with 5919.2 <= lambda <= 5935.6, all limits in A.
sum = 6.97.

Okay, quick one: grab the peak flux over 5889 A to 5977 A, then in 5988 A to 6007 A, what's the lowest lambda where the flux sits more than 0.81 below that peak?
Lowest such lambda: 5989.16 A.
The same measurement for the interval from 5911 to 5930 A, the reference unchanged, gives 5923.33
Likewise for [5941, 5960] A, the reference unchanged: 5942.46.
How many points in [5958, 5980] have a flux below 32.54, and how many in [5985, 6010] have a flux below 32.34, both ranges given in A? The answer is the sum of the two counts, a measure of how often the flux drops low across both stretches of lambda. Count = 14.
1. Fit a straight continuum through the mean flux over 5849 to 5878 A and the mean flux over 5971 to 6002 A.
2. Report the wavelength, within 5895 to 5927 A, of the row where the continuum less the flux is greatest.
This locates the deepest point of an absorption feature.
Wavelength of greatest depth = 5896.12 A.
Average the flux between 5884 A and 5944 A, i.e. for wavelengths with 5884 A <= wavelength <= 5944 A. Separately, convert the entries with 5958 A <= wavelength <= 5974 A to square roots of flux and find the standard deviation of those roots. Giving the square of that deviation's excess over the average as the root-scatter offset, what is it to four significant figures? 1049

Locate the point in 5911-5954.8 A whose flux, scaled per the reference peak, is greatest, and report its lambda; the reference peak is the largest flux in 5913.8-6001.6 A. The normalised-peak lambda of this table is 5912.43 A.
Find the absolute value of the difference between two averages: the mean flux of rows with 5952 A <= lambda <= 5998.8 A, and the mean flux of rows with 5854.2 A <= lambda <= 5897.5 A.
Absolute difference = 0.15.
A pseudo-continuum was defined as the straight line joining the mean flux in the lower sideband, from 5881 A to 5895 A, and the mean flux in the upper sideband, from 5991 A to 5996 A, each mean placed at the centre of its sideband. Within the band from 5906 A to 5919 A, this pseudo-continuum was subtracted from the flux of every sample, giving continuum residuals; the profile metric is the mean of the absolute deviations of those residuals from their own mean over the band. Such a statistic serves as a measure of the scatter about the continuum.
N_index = 0.22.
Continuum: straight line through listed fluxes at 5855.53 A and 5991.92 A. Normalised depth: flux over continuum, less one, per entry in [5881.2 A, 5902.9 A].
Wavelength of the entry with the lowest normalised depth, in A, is 5890.69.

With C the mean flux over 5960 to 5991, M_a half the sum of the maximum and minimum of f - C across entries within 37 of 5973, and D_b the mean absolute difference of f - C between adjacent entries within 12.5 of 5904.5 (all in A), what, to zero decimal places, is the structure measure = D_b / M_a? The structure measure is -1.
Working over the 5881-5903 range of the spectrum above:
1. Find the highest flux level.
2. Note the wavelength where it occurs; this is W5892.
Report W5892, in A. 5901.55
